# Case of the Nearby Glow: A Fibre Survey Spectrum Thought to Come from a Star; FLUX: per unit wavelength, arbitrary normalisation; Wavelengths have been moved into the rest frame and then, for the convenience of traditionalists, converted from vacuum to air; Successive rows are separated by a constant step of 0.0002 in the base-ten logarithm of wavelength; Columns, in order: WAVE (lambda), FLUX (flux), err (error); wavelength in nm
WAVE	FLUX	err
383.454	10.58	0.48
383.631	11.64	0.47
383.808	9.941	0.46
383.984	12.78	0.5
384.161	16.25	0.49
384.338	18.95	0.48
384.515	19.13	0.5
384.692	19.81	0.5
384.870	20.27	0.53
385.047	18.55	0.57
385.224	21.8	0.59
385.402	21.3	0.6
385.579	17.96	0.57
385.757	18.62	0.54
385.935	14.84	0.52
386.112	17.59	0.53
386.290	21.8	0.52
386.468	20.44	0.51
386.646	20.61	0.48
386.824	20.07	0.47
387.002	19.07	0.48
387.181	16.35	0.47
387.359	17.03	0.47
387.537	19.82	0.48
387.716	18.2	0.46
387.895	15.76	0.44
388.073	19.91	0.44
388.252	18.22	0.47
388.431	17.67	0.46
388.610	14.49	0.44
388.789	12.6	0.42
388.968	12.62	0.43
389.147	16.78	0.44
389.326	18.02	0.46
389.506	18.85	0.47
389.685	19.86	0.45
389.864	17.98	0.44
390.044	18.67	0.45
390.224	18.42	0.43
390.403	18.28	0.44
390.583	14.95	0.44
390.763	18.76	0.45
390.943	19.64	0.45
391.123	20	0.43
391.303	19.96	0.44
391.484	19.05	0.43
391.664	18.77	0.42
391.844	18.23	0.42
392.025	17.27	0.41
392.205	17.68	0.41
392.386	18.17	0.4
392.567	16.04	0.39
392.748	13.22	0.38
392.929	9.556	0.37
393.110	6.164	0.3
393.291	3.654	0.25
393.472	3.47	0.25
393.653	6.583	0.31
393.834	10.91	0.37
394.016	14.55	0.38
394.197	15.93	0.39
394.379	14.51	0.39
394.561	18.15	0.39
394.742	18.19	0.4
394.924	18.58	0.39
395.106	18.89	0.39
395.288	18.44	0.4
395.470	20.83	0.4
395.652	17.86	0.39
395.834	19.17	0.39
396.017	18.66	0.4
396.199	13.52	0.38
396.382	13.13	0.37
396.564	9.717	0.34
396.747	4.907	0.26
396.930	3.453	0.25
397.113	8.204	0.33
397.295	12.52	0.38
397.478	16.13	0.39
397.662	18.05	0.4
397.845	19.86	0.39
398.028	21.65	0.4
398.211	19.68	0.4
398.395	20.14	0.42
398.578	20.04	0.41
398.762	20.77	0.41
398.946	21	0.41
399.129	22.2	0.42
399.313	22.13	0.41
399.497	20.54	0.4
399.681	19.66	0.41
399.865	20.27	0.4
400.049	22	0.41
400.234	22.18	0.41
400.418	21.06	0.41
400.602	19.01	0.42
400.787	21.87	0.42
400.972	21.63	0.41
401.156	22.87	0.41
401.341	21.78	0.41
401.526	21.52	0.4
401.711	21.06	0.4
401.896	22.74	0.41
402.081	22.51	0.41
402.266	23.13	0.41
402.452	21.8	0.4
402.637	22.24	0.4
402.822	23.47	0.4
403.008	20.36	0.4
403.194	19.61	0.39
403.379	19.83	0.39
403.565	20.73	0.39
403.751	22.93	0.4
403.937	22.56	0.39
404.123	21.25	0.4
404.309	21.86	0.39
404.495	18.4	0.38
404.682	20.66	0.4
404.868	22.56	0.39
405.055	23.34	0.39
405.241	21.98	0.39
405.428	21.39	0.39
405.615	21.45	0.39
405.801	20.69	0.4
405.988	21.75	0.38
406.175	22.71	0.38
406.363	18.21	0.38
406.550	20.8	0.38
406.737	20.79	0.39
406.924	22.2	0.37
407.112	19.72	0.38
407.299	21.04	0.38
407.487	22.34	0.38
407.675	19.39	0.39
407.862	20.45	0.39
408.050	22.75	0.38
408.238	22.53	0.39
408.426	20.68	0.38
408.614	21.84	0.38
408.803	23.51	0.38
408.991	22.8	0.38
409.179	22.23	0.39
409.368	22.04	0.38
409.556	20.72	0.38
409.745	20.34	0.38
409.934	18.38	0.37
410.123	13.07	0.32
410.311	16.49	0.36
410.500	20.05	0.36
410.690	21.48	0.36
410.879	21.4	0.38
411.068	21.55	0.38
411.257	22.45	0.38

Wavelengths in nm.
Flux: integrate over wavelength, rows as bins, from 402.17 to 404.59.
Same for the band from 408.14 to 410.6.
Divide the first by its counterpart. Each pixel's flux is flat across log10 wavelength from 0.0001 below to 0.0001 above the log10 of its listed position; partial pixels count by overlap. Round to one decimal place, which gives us 1.0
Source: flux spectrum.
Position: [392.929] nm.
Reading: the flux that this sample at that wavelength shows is 9.556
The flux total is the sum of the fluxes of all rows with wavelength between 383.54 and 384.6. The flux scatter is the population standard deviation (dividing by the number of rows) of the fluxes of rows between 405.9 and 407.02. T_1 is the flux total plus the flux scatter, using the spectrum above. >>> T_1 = 90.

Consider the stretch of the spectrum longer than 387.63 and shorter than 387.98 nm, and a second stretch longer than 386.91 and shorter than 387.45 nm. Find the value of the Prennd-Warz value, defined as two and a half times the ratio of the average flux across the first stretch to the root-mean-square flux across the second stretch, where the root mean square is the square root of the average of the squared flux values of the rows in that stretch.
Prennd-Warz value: 2.4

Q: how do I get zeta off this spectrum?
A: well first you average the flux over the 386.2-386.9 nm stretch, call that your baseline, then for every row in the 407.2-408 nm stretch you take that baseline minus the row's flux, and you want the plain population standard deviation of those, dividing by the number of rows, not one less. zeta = 1.1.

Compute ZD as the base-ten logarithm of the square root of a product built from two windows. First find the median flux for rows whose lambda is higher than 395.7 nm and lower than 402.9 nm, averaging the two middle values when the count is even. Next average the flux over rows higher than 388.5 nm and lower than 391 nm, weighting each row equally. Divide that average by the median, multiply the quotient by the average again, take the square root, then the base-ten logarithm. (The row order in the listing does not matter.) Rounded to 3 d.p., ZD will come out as 0.575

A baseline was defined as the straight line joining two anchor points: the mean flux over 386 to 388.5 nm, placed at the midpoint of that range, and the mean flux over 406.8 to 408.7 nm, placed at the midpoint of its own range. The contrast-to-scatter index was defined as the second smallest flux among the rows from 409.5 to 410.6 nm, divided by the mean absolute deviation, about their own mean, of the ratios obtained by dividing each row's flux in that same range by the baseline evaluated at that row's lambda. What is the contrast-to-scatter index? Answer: 156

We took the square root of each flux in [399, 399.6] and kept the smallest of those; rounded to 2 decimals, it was 4.53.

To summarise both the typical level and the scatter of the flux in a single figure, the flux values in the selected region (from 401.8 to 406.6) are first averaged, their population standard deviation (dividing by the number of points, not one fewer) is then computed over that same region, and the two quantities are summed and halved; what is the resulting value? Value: 11.4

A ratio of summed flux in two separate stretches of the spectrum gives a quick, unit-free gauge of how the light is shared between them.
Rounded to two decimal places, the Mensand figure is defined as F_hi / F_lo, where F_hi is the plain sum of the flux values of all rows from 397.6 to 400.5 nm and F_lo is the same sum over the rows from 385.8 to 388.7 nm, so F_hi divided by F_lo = 1.13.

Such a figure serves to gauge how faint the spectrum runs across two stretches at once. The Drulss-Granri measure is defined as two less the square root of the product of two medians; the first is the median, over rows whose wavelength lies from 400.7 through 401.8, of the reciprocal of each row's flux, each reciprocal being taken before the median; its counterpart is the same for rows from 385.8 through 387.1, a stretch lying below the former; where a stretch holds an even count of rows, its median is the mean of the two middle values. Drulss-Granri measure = 1.95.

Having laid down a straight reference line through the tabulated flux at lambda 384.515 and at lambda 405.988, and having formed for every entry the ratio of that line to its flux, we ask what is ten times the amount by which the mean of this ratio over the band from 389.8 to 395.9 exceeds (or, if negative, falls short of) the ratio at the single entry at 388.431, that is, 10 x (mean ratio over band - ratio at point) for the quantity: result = 5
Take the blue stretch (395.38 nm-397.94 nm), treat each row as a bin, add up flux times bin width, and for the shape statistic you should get 36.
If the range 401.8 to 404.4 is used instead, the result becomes 57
